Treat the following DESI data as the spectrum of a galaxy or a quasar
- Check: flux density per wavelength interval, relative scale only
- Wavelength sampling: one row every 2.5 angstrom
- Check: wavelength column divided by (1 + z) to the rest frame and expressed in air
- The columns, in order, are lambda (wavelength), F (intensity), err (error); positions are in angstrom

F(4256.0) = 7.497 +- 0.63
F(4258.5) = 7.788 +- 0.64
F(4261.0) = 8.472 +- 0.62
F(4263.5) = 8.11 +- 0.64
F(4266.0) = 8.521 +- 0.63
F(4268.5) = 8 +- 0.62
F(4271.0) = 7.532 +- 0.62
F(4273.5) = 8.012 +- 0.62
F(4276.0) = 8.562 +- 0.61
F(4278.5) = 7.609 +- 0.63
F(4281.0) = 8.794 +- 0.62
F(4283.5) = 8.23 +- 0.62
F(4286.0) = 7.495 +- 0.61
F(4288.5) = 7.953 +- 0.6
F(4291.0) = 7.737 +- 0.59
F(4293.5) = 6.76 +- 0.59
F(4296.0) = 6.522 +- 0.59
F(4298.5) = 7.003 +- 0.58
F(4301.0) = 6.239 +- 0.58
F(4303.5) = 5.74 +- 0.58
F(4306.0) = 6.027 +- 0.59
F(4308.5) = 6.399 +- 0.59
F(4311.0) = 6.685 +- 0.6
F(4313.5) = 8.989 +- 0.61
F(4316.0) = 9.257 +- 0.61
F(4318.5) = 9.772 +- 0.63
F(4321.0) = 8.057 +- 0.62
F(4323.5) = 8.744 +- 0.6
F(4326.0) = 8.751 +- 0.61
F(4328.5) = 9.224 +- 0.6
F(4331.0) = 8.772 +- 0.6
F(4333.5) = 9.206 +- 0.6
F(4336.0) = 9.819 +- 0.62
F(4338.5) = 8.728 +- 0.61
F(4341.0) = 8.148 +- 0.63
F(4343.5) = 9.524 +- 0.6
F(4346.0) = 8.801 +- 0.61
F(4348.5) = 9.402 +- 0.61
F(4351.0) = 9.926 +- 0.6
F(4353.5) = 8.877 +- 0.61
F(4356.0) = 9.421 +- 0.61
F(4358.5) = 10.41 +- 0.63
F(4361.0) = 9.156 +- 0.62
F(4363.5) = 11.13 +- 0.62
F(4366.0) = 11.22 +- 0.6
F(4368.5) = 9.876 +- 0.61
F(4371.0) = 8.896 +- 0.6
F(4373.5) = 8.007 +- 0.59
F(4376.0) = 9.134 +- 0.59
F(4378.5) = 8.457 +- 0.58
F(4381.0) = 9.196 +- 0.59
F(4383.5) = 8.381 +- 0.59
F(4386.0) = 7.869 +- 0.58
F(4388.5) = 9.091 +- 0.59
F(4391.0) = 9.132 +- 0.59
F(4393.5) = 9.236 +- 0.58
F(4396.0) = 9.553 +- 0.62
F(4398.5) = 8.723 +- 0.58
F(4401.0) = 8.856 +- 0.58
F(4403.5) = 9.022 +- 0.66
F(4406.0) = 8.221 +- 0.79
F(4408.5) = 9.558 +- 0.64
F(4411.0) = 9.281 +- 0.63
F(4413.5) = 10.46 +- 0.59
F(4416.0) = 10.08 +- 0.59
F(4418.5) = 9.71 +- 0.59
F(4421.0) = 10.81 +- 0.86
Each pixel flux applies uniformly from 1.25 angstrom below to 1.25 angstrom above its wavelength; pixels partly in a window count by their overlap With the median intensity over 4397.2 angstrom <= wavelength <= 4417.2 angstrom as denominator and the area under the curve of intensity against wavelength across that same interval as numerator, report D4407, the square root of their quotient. 4.502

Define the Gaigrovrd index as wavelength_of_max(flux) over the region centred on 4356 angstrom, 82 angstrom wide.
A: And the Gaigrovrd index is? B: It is 4366.0 angstrom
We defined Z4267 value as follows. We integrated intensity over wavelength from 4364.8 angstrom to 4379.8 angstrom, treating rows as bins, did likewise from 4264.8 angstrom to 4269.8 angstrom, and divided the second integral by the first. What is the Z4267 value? 0.30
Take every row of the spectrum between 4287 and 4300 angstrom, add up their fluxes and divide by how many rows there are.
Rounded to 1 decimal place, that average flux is 7.2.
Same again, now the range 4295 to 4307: 6.3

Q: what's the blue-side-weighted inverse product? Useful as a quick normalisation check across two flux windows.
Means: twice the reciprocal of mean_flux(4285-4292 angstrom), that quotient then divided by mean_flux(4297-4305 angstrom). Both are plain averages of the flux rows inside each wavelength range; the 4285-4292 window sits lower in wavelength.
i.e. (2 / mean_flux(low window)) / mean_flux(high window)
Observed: 0.0409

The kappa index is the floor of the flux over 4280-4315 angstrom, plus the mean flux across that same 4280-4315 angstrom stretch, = 12.9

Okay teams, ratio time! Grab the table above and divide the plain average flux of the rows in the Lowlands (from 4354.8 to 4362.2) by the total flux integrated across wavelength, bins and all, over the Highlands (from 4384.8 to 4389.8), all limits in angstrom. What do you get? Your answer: 0.228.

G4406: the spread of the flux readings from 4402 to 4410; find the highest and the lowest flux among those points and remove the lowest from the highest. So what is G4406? 1.3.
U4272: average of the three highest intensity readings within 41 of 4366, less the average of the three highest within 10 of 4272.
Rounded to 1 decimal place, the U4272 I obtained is 2.3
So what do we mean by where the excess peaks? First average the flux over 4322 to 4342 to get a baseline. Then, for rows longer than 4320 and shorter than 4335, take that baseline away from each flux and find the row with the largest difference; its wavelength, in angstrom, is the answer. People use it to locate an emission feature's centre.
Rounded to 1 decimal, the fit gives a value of 4328.5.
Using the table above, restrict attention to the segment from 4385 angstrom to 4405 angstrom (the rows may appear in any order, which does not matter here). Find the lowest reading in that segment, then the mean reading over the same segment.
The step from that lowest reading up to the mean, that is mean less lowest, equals 1.07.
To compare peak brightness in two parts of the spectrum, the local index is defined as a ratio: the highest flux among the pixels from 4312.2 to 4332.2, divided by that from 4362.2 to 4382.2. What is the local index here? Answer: 0.87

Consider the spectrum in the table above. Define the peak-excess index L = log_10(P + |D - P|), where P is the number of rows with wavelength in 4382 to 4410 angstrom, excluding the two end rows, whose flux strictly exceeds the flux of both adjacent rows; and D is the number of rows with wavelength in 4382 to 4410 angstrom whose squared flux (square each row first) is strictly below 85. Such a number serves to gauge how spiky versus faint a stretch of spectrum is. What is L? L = 0.90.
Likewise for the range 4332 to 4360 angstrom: 0.70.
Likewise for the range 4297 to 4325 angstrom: 0.95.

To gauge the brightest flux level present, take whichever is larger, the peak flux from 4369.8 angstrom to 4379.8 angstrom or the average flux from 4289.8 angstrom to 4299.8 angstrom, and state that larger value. 9.1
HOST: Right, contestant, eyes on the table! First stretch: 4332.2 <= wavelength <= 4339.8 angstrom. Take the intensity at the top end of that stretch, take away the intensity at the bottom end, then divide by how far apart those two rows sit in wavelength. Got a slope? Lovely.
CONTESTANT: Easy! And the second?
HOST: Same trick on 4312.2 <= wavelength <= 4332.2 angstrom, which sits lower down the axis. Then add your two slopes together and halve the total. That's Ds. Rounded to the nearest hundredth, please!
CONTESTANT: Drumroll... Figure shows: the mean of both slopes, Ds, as -0.05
